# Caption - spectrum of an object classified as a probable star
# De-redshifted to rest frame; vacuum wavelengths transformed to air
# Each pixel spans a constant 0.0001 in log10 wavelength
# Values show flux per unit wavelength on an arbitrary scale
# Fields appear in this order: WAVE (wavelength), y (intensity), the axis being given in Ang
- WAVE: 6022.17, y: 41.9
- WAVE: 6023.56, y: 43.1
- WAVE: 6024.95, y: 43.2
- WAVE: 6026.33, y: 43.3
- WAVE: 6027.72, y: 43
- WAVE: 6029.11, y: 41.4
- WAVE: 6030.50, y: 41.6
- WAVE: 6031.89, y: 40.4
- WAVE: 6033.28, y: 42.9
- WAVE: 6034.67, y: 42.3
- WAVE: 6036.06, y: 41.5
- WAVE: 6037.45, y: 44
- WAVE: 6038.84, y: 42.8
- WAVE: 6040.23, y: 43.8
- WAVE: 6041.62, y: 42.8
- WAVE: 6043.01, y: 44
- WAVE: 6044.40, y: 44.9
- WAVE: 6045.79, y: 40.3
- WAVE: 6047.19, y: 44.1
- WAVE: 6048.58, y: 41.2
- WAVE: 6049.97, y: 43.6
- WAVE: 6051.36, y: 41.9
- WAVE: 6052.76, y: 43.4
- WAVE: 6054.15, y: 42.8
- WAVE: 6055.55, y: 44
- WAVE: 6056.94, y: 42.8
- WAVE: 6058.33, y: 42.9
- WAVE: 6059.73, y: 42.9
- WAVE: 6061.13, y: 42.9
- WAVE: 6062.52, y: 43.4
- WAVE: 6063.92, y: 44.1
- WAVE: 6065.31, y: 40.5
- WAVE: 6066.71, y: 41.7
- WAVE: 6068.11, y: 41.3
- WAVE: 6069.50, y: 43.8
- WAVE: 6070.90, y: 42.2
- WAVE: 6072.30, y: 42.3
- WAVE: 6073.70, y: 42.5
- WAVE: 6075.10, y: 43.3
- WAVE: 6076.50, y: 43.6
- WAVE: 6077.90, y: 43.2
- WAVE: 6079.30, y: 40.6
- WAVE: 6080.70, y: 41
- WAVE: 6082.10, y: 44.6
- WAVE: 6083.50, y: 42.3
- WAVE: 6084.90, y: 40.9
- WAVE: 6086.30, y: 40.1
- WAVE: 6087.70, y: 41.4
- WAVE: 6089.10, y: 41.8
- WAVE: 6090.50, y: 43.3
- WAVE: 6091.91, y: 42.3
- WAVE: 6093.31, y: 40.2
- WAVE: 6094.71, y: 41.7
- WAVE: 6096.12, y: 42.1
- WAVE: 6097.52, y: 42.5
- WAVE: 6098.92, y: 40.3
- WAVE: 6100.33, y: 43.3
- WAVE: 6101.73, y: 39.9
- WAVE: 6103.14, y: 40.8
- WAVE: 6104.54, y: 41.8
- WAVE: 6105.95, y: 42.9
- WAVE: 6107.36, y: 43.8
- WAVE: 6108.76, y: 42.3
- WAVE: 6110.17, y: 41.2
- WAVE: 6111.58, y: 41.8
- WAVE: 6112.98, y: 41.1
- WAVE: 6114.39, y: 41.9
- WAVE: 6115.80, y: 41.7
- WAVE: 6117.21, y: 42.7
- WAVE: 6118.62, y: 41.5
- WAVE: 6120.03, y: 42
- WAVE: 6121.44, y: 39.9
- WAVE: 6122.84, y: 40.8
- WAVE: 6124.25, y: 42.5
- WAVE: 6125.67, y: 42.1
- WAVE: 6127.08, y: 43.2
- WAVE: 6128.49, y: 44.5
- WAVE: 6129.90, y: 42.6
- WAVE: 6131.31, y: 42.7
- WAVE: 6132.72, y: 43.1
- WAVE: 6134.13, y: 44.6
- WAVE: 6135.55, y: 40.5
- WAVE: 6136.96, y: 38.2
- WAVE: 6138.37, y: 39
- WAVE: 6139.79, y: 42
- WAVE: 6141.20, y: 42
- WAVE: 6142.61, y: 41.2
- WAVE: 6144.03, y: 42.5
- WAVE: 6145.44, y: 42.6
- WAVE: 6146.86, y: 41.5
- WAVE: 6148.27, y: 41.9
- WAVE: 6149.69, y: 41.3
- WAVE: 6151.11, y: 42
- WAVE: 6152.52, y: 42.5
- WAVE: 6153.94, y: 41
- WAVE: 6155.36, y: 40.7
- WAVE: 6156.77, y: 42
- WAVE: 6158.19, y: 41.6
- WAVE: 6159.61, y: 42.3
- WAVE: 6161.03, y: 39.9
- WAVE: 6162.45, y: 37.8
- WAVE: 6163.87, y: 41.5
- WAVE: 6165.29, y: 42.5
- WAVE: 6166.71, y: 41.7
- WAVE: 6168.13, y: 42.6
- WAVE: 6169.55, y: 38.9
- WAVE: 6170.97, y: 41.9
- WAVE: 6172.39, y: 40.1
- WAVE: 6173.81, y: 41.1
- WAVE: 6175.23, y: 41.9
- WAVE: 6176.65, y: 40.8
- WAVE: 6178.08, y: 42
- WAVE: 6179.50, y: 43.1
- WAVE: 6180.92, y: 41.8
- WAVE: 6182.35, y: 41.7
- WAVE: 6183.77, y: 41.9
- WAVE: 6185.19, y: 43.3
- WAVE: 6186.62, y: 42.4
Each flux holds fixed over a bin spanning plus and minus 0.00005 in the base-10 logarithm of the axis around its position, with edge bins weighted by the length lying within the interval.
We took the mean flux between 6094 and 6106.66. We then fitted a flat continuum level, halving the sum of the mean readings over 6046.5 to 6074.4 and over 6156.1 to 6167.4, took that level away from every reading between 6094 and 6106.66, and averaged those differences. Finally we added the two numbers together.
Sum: 41.46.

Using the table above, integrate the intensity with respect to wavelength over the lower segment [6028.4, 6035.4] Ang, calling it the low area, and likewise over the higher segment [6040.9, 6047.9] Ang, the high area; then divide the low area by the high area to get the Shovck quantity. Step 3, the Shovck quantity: 0.96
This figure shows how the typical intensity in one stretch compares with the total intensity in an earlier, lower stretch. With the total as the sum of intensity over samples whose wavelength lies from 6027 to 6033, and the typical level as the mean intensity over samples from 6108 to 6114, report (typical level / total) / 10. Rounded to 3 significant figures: 0.0250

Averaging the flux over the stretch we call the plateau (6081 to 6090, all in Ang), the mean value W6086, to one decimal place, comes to 41.9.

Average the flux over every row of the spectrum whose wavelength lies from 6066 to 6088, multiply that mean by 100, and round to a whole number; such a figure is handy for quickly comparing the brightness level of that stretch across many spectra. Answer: 4218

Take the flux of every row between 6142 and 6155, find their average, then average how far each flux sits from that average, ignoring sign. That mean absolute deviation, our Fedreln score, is 0.52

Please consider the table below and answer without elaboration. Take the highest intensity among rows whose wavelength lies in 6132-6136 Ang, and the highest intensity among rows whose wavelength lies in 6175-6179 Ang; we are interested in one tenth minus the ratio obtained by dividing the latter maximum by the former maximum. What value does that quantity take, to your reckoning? -0.842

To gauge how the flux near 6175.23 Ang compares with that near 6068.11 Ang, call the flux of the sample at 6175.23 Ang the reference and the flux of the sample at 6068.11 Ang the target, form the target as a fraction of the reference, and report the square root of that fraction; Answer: 0.99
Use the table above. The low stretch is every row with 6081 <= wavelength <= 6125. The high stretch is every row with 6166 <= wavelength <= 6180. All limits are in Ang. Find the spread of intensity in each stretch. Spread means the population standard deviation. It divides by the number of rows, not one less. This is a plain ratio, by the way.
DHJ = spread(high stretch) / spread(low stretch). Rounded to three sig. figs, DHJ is 1.04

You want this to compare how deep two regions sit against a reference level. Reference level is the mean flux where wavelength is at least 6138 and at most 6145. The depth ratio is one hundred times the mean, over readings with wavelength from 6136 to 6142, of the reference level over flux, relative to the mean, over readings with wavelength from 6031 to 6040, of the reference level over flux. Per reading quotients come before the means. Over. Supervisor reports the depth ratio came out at 105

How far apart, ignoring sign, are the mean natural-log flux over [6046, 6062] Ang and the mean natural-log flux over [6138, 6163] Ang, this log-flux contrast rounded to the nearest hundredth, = 0.04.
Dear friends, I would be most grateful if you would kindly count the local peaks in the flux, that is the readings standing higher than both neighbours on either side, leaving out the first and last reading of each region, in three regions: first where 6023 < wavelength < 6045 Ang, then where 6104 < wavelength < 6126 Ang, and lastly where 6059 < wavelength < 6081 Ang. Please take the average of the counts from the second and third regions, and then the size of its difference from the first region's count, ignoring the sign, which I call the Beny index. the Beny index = 0.0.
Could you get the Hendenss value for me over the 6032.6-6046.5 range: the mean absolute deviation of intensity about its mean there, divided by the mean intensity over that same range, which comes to 0.0232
